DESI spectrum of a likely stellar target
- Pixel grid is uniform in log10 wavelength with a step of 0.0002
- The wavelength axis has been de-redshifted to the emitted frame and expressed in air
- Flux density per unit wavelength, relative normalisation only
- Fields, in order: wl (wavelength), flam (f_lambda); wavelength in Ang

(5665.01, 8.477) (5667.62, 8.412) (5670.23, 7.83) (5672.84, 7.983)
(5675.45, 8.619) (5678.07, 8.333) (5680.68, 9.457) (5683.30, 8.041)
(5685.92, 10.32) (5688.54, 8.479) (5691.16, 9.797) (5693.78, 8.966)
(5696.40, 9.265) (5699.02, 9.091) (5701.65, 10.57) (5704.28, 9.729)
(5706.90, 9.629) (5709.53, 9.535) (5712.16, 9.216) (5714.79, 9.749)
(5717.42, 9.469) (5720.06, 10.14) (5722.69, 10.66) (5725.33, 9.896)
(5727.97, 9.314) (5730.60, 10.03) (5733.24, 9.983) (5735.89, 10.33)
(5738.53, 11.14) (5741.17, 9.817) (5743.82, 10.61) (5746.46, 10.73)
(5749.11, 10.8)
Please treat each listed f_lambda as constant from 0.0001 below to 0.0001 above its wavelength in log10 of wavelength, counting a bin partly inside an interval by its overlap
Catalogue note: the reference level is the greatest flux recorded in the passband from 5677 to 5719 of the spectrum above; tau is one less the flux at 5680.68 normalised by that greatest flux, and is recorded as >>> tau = 0.105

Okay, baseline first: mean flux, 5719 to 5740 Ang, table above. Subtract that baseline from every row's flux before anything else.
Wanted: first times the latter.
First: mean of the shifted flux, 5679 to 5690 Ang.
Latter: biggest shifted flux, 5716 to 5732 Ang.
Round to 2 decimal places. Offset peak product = -0.53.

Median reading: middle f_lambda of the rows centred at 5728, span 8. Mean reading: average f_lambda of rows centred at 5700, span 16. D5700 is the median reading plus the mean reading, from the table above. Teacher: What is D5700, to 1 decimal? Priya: 19.4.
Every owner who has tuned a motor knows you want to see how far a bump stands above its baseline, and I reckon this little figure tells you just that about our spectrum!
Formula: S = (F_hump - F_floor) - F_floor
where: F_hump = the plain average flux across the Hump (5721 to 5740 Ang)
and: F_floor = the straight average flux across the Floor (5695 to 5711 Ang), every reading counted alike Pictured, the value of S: -9.1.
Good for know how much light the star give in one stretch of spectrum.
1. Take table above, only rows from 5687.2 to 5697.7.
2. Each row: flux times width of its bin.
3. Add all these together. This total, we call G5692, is 96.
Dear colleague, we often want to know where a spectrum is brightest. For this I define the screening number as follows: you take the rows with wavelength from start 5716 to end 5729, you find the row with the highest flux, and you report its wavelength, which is 5722.69 Ang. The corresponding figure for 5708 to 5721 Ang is 5720.06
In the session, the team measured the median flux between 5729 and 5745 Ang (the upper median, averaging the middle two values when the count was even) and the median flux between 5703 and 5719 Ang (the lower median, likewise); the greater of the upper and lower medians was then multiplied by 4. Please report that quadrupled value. 40.7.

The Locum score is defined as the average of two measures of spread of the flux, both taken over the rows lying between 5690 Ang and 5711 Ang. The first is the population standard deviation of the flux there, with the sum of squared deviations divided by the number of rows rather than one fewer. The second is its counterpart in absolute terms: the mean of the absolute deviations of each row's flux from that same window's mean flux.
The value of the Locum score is 0.41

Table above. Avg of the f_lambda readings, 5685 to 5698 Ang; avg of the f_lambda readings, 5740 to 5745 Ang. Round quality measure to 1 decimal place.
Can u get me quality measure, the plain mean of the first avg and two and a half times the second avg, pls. 17.4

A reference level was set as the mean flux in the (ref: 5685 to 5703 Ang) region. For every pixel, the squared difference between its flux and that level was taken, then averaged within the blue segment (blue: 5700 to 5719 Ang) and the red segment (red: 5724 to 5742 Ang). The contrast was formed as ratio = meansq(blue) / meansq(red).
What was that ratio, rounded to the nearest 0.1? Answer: 0.3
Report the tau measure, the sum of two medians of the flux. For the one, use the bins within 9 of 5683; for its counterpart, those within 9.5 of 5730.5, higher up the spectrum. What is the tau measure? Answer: 18.6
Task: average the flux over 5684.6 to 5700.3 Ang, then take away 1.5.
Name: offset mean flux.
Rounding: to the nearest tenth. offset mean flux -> 7.8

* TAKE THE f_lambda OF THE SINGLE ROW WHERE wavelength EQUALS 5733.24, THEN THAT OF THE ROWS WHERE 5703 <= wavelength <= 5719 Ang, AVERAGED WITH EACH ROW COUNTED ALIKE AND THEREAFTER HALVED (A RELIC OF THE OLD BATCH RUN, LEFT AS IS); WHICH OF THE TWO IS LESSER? 4.78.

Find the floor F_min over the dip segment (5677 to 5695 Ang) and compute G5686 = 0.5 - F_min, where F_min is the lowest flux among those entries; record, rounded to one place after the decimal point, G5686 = -7.5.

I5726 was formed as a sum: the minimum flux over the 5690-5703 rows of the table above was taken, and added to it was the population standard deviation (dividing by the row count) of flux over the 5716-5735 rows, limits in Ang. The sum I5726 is 9.4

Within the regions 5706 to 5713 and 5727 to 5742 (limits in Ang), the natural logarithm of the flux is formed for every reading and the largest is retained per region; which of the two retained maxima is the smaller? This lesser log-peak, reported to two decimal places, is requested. 2.26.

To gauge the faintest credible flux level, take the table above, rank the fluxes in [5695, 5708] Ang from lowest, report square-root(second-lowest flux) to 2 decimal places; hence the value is 3.04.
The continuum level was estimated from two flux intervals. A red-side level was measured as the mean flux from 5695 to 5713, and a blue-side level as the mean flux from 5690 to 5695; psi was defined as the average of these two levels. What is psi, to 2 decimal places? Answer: 9.48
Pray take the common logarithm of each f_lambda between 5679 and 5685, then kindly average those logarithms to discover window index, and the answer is 0.94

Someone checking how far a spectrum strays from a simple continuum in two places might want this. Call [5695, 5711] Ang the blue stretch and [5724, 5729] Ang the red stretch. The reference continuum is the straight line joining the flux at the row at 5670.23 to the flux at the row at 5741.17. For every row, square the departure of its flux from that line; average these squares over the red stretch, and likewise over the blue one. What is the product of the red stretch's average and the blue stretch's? 0.15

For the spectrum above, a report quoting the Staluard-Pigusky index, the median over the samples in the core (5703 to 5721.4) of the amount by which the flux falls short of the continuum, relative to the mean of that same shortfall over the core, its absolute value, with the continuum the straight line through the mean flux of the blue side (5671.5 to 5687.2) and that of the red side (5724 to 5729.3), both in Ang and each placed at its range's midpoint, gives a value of 1.23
